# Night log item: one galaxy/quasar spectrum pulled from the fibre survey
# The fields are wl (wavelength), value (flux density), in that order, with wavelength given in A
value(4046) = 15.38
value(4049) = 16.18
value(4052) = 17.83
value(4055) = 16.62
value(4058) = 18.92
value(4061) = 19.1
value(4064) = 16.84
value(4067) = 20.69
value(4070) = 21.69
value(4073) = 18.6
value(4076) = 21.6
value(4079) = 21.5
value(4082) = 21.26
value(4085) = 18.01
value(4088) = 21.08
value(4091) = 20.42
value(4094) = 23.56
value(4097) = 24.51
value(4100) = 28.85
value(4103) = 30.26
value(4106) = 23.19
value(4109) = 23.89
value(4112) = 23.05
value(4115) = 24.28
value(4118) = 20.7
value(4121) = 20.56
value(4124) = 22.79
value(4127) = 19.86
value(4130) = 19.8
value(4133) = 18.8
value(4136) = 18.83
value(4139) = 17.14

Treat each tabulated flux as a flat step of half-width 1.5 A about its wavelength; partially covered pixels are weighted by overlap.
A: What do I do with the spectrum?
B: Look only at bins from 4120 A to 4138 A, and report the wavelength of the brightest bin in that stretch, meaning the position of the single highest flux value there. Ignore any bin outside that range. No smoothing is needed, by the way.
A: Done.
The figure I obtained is 4124 A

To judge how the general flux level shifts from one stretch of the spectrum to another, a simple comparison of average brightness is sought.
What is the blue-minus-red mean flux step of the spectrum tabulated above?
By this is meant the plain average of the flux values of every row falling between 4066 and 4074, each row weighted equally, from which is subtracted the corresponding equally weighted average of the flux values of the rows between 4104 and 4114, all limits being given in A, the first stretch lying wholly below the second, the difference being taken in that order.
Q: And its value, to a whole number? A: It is -3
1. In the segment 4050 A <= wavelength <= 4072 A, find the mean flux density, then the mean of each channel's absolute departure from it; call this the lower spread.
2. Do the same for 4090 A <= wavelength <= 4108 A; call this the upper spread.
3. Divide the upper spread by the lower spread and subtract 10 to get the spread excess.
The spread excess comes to -8.0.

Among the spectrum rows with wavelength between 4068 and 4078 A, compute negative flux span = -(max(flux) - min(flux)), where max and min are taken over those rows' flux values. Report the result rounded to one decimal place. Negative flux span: -3.1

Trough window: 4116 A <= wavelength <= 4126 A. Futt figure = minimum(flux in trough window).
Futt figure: 20.56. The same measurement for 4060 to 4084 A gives 16.84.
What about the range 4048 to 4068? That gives 16.18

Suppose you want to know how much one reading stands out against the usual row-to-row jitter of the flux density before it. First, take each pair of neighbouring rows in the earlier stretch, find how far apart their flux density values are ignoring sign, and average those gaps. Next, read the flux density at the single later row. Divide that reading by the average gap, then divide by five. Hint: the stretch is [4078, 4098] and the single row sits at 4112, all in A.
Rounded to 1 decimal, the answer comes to 2.4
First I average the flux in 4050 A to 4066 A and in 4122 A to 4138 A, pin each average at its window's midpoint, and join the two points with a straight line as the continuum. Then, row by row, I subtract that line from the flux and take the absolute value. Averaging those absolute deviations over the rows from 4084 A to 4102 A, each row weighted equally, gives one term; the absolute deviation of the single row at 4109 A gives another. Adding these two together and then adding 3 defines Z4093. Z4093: 12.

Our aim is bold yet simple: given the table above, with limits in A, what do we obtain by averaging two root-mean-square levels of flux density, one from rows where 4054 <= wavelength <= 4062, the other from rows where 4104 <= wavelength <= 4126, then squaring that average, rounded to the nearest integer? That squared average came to 419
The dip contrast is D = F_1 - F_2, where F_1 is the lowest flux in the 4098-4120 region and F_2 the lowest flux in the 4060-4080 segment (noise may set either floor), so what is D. 3.9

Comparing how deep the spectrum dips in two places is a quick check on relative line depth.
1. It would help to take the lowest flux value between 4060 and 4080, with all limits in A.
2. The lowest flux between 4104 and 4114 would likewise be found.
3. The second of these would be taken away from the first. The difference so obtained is -6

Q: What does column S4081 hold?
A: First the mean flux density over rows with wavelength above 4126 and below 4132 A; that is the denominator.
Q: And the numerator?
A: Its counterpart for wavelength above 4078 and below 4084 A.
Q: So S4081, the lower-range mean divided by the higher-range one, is 1.1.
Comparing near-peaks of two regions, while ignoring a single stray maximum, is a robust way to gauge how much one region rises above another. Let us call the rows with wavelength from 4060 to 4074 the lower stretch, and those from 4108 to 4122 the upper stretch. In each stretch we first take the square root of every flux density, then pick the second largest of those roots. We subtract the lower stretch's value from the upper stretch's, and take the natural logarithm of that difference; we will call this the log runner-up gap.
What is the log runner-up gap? -1.1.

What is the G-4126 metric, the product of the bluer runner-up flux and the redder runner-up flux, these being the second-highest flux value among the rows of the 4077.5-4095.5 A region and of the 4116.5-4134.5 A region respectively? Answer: 445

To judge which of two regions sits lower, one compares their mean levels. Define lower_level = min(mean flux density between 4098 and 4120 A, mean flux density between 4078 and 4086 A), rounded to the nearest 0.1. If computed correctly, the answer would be 20.3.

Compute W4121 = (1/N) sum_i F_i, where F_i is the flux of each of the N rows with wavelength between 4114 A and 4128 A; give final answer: 21.6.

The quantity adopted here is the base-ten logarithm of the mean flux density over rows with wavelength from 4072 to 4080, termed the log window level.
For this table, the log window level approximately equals 1.31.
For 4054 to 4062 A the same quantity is 1.26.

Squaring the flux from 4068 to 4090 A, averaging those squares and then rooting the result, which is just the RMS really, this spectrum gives 21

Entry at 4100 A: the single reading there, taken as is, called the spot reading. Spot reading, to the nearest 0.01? 28.85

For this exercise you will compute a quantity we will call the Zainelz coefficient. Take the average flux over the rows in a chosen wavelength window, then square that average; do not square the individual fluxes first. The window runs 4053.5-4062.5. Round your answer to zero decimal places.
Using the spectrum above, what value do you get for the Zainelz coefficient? 332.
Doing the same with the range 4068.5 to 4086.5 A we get 418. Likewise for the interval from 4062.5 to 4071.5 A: 390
